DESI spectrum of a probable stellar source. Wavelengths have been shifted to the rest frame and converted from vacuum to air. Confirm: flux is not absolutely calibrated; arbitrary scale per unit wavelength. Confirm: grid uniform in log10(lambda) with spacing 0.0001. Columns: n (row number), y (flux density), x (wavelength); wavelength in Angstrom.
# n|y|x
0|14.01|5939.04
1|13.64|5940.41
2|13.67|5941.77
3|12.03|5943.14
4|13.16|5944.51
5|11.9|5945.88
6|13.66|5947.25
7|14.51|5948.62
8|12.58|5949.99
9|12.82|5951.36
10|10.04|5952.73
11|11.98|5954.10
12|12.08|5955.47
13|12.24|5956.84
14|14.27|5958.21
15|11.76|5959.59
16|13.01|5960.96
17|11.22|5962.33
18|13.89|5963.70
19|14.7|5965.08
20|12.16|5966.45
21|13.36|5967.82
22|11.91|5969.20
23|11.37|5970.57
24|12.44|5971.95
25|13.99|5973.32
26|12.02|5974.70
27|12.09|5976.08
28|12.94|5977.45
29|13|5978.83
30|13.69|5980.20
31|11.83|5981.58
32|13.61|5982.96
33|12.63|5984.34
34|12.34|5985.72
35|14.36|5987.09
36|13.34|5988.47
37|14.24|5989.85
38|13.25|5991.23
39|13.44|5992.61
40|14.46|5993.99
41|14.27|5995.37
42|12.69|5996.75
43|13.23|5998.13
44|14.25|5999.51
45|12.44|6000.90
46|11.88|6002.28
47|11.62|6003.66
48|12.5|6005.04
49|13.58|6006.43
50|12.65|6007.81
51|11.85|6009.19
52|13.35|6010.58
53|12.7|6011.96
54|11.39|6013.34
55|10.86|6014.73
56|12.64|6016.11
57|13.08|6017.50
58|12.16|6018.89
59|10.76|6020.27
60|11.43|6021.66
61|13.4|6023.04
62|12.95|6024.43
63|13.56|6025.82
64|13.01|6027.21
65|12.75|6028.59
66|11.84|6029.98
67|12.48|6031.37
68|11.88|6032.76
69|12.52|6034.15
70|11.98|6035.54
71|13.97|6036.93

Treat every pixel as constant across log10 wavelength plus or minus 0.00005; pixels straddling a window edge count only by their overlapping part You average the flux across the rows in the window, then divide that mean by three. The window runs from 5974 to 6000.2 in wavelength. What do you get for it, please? 4.42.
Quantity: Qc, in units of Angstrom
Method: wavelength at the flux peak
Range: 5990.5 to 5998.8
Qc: 5993.99 Angstrom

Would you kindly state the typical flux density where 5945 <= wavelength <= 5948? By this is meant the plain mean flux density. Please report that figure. 12.8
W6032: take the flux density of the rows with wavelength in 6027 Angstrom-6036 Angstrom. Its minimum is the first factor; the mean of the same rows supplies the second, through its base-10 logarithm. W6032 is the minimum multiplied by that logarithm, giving 12.9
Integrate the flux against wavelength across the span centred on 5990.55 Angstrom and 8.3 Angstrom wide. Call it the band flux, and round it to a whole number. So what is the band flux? 115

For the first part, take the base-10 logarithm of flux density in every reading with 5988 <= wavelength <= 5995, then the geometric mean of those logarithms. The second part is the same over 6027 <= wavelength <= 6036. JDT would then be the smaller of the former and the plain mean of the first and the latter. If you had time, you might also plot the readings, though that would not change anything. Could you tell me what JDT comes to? 1.115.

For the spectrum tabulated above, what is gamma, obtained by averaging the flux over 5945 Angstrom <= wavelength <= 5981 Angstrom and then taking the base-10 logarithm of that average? 1.10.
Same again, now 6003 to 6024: 1.09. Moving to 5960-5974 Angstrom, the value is 1.11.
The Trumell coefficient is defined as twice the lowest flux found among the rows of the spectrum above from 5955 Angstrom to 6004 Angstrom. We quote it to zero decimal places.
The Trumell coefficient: 22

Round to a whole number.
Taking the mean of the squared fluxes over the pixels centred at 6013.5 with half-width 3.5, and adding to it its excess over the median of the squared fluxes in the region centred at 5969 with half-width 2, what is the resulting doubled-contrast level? 157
